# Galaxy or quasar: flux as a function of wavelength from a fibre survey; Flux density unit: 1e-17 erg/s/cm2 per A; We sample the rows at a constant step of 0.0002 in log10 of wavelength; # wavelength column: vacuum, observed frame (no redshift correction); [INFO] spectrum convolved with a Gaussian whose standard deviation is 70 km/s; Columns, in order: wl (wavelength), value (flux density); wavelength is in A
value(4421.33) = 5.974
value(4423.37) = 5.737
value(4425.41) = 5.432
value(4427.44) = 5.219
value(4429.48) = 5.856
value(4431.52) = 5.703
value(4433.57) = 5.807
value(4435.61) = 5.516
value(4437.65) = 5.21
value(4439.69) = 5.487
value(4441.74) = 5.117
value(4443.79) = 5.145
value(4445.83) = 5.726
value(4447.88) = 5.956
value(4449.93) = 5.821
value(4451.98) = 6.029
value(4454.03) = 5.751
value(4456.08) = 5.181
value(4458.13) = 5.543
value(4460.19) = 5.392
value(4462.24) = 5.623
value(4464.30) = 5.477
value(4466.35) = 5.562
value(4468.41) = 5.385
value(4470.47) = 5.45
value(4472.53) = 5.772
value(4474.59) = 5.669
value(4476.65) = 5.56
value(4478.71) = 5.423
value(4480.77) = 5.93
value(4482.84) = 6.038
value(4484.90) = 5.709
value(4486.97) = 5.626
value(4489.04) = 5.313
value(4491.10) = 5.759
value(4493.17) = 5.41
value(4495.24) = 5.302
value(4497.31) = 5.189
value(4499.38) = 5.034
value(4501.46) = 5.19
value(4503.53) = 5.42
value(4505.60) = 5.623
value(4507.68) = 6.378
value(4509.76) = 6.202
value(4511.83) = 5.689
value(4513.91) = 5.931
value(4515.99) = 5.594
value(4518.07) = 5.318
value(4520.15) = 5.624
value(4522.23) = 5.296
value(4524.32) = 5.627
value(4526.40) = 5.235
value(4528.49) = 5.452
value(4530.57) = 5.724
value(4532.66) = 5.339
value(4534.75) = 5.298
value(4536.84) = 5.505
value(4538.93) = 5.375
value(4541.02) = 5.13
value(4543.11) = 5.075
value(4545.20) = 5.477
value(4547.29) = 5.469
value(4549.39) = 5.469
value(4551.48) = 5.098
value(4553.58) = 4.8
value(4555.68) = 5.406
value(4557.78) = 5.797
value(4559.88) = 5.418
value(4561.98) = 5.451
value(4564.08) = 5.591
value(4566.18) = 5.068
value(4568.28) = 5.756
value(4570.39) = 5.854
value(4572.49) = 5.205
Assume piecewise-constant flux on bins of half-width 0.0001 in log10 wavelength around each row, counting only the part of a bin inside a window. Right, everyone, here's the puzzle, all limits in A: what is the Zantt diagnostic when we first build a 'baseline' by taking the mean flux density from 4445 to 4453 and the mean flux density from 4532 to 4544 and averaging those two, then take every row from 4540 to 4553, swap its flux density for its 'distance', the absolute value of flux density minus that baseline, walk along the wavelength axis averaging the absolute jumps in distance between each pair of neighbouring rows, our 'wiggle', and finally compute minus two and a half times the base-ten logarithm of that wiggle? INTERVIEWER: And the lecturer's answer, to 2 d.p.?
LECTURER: 1.94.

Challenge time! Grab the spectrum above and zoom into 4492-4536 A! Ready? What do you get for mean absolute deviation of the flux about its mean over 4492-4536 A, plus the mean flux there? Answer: 5.778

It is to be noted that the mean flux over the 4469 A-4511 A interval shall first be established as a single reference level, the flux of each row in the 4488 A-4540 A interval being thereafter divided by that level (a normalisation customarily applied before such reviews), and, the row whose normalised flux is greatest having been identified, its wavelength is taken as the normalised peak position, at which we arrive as 4507.68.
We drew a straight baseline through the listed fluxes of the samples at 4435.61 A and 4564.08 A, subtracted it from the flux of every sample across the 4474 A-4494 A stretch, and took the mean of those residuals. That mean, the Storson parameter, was 0.10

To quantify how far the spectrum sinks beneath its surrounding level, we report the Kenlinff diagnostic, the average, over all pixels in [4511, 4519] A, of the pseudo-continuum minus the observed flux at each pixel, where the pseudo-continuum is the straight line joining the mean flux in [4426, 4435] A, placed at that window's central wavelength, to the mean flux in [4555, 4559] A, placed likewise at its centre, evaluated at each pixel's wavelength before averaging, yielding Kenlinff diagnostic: -0.02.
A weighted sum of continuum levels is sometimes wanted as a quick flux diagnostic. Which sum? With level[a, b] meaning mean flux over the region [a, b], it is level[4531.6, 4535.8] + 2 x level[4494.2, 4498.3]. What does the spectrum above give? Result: 15.8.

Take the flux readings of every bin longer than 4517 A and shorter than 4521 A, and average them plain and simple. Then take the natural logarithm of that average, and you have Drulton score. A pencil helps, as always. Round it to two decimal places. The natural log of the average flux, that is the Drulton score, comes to 1.70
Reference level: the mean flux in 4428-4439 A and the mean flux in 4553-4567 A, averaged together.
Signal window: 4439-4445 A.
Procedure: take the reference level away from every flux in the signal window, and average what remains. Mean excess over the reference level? -0.24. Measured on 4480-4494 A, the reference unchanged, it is 0.19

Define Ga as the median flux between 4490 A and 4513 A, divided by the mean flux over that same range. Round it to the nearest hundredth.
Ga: 0.97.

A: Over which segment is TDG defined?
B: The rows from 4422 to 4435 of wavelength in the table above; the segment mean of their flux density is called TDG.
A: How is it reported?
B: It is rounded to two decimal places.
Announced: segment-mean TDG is 5.63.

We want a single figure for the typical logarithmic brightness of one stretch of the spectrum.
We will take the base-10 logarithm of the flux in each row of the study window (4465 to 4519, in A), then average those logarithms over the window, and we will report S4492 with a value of 0.747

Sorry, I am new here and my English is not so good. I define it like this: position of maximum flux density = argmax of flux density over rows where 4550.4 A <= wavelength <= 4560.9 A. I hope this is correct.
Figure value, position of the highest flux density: 4557.78 A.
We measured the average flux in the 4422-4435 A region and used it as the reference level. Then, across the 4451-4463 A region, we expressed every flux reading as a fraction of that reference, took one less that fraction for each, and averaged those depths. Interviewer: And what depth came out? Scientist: 0.01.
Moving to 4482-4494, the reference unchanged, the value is 0.00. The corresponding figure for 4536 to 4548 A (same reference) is 0.05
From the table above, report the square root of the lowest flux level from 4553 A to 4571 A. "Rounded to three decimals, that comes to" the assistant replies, 2.191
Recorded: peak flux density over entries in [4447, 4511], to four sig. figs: 6.378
